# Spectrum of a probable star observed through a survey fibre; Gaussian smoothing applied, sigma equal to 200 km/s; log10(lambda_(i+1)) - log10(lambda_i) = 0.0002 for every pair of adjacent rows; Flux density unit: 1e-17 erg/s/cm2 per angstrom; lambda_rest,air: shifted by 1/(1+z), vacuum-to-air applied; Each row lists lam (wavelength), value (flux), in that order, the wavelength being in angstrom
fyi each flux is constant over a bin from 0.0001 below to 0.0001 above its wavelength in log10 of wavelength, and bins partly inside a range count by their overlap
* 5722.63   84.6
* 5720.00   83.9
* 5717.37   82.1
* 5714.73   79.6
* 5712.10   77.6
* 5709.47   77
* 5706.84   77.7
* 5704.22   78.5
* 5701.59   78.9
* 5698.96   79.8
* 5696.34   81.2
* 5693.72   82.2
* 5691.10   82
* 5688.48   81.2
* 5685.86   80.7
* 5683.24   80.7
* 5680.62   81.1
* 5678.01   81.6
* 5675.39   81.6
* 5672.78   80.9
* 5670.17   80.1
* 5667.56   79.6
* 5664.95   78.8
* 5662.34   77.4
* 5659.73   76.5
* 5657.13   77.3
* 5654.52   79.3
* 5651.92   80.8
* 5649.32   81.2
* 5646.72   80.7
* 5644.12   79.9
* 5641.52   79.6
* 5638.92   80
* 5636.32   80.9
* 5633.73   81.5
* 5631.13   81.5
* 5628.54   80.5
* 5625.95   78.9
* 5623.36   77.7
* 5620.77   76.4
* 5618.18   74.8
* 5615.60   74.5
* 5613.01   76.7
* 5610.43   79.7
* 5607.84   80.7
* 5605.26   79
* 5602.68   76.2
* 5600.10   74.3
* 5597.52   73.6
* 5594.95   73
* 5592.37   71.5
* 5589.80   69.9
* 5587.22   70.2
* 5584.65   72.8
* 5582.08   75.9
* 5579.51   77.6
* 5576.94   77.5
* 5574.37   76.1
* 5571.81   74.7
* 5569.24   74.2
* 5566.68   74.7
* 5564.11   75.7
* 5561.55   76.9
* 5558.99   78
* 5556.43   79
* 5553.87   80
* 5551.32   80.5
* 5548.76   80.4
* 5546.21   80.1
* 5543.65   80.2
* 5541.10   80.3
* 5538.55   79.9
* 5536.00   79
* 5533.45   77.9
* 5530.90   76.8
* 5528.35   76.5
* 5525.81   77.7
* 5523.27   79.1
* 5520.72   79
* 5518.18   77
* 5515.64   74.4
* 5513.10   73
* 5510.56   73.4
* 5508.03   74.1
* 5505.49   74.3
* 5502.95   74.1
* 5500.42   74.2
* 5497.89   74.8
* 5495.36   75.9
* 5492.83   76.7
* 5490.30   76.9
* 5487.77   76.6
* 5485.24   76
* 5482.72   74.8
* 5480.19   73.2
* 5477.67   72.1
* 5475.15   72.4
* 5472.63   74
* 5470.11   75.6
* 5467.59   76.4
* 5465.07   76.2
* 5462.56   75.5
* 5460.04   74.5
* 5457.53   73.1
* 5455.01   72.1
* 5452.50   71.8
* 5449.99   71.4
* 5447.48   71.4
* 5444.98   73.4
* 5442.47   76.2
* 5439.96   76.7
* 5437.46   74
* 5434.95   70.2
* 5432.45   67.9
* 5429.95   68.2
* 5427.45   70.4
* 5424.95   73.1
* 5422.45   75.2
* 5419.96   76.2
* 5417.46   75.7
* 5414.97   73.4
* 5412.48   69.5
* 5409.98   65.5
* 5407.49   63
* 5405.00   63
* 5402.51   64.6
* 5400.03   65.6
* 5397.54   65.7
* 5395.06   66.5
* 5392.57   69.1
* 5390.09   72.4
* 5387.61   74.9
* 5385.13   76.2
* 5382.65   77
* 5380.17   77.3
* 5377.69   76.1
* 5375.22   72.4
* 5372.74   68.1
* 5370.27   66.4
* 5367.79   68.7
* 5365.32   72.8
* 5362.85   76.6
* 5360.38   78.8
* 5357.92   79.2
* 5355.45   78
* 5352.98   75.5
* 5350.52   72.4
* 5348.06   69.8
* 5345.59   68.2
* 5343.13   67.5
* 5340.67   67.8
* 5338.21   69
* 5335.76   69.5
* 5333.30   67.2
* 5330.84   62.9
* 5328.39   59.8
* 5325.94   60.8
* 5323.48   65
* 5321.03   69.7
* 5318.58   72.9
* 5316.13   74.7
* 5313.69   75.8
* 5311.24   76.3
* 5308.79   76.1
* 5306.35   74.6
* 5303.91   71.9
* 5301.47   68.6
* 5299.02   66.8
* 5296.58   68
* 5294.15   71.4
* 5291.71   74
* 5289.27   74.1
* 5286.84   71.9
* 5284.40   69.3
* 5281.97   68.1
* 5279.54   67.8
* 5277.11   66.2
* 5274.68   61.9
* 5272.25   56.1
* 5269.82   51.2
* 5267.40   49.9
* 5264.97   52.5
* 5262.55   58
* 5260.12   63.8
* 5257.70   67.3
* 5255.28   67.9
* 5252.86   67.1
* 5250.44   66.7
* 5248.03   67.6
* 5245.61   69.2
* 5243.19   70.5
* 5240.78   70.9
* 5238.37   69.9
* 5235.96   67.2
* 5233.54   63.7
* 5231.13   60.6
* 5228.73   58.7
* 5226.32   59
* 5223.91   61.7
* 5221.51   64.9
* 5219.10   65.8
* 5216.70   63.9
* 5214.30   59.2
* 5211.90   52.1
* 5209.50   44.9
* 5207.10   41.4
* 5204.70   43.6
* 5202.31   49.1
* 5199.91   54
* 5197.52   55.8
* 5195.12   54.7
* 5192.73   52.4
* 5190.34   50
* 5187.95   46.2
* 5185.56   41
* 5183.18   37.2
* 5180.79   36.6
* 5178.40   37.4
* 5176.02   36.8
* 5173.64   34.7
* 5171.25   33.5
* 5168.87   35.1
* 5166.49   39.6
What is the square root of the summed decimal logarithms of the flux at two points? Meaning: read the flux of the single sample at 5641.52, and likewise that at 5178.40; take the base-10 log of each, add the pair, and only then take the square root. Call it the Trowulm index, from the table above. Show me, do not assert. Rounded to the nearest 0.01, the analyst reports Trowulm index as 1.86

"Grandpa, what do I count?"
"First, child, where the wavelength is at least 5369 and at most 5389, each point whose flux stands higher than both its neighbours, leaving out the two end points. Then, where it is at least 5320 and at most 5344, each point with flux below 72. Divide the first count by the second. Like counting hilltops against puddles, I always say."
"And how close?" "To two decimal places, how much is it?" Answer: 0.10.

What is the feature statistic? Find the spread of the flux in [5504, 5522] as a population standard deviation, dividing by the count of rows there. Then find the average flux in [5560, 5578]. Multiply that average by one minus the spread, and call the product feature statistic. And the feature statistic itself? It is -76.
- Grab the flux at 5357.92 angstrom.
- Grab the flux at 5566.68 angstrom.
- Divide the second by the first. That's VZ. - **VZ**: 0.94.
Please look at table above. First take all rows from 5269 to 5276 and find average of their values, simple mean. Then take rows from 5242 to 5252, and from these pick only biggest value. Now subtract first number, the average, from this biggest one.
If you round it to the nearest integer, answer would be 14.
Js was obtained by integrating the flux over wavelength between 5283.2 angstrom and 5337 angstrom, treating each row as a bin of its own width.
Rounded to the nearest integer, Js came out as 3769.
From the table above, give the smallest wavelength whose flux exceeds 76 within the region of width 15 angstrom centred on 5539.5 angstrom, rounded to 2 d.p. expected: 5533.45 angstrom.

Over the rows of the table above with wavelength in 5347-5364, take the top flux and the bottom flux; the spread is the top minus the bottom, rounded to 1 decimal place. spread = 9.4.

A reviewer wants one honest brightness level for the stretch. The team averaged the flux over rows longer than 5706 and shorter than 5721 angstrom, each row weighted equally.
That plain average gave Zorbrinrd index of 80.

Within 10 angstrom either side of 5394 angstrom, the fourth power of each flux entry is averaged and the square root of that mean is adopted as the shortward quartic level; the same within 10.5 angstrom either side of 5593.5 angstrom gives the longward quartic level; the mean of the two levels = 5082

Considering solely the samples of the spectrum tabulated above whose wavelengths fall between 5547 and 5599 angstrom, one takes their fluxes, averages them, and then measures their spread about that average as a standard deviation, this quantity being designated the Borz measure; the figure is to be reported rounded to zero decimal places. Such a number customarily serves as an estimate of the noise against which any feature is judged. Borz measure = 3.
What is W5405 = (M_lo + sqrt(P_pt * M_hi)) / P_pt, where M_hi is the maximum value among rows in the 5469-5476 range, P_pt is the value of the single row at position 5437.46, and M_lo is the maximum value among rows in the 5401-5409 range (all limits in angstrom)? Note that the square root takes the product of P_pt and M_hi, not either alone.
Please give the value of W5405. 1.88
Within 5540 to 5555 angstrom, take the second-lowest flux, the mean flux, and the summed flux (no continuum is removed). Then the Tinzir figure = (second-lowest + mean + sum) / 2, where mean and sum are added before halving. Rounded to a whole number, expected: 321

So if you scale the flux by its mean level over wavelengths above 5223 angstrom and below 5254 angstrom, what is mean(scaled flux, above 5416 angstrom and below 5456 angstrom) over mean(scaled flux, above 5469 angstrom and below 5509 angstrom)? 0.97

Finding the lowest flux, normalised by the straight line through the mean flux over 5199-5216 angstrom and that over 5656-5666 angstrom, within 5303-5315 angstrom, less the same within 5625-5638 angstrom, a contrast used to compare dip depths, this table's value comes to 0.25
